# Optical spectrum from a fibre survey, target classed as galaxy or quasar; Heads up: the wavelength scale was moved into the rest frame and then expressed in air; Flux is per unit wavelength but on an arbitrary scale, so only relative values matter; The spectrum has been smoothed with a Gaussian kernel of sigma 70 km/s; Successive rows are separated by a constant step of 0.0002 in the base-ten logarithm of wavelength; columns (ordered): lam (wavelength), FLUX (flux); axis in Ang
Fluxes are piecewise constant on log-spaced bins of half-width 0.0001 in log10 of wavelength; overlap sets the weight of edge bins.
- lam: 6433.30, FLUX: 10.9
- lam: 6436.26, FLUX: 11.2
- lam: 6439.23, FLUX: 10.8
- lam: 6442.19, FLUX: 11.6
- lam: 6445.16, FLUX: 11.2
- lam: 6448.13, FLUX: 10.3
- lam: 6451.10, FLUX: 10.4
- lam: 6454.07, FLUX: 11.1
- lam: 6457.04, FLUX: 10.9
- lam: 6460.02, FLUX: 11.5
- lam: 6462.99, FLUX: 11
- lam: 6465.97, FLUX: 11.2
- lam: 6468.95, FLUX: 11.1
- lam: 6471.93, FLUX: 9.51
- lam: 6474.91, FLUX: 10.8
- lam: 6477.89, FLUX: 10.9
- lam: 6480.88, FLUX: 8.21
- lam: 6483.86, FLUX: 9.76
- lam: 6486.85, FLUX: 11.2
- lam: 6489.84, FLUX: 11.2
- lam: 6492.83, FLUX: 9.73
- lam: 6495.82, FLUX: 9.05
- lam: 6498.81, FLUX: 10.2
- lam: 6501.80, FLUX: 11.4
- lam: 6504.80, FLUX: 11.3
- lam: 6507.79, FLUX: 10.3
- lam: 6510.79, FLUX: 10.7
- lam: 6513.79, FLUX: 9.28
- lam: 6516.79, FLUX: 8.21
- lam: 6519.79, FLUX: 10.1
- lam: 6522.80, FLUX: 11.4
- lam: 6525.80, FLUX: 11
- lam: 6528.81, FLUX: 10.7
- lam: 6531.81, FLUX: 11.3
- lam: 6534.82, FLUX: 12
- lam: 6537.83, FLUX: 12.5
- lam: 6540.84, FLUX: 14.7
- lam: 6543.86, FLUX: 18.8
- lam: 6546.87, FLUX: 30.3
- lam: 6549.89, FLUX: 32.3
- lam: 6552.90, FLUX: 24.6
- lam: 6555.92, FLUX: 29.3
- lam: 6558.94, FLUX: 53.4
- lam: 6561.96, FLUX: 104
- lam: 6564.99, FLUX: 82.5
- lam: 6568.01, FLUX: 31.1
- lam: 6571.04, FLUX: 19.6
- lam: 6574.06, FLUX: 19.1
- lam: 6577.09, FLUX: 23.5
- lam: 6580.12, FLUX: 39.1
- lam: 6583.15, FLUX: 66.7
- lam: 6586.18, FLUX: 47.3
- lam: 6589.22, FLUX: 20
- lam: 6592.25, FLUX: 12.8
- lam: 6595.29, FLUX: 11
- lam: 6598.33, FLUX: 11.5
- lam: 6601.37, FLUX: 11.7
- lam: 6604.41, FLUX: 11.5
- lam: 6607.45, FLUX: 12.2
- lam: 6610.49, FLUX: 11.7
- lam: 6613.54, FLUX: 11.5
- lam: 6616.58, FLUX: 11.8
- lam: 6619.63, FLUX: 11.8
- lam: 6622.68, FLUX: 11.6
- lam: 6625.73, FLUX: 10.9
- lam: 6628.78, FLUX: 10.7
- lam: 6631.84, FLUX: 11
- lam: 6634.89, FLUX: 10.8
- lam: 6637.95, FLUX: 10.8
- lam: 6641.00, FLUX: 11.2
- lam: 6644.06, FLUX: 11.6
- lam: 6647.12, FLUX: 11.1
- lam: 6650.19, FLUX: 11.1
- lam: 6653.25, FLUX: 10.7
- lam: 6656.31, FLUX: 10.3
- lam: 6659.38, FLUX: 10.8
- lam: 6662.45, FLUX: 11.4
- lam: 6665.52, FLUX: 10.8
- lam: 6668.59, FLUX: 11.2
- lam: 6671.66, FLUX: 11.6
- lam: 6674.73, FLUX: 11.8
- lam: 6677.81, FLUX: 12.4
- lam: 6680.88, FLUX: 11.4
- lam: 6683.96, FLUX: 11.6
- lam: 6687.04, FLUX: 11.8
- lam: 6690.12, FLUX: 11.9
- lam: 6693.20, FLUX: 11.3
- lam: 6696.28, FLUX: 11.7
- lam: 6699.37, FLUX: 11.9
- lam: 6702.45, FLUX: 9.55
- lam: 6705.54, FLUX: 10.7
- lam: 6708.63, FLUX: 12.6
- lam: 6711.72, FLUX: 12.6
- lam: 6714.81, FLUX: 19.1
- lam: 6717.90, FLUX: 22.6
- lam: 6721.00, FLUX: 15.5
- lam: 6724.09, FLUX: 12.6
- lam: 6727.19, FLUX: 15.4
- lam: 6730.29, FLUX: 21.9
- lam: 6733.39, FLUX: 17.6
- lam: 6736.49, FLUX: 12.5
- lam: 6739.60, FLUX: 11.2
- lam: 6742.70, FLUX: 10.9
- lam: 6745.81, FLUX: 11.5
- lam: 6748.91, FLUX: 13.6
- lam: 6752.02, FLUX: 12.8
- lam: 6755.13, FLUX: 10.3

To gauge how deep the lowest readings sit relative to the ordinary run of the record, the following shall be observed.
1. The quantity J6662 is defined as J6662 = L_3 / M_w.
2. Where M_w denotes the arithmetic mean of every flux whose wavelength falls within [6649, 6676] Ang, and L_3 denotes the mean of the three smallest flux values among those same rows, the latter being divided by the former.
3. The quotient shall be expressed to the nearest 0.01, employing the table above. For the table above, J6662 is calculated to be 0.96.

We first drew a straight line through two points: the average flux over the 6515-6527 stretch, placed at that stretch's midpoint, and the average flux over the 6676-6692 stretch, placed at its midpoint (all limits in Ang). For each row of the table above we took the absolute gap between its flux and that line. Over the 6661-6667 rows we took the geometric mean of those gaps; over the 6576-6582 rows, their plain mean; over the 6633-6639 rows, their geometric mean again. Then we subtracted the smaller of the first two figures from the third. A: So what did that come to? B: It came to 0.13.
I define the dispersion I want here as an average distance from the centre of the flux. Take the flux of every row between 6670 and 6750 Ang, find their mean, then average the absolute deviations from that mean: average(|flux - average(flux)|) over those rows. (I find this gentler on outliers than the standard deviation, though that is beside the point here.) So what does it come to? 2.5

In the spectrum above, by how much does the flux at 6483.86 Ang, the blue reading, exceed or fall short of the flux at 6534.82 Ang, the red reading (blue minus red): -2.2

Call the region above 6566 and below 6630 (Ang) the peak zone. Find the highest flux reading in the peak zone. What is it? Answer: 66.7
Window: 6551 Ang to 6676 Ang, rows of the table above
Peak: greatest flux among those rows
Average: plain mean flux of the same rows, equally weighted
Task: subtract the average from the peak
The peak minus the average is 82.6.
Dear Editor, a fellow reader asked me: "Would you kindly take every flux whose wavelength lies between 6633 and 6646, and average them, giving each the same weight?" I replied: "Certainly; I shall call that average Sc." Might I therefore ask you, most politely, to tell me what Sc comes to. 11.1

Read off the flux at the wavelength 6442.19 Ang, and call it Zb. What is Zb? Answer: 11.6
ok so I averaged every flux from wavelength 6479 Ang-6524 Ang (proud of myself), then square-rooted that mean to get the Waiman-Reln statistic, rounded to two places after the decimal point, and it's 3.18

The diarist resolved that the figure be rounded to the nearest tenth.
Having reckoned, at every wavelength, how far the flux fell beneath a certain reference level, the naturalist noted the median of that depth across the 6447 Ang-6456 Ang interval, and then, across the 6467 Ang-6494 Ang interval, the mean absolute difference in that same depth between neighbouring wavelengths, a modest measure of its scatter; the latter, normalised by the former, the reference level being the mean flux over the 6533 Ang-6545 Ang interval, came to 0.3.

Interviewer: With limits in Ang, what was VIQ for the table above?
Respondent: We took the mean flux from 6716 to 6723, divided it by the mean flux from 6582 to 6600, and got 0.68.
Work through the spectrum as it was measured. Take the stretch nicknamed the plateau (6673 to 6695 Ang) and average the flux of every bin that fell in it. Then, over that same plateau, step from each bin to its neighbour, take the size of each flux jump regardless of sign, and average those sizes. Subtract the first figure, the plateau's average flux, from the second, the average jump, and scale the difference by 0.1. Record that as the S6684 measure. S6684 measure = -1.13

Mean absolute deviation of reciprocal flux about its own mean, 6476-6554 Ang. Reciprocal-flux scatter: 0.017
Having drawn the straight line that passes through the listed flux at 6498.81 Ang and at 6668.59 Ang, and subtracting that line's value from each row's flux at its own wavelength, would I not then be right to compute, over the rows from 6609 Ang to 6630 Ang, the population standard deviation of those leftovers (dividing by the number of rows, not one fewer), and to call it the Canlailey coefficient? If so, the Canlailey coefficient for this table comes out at 0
